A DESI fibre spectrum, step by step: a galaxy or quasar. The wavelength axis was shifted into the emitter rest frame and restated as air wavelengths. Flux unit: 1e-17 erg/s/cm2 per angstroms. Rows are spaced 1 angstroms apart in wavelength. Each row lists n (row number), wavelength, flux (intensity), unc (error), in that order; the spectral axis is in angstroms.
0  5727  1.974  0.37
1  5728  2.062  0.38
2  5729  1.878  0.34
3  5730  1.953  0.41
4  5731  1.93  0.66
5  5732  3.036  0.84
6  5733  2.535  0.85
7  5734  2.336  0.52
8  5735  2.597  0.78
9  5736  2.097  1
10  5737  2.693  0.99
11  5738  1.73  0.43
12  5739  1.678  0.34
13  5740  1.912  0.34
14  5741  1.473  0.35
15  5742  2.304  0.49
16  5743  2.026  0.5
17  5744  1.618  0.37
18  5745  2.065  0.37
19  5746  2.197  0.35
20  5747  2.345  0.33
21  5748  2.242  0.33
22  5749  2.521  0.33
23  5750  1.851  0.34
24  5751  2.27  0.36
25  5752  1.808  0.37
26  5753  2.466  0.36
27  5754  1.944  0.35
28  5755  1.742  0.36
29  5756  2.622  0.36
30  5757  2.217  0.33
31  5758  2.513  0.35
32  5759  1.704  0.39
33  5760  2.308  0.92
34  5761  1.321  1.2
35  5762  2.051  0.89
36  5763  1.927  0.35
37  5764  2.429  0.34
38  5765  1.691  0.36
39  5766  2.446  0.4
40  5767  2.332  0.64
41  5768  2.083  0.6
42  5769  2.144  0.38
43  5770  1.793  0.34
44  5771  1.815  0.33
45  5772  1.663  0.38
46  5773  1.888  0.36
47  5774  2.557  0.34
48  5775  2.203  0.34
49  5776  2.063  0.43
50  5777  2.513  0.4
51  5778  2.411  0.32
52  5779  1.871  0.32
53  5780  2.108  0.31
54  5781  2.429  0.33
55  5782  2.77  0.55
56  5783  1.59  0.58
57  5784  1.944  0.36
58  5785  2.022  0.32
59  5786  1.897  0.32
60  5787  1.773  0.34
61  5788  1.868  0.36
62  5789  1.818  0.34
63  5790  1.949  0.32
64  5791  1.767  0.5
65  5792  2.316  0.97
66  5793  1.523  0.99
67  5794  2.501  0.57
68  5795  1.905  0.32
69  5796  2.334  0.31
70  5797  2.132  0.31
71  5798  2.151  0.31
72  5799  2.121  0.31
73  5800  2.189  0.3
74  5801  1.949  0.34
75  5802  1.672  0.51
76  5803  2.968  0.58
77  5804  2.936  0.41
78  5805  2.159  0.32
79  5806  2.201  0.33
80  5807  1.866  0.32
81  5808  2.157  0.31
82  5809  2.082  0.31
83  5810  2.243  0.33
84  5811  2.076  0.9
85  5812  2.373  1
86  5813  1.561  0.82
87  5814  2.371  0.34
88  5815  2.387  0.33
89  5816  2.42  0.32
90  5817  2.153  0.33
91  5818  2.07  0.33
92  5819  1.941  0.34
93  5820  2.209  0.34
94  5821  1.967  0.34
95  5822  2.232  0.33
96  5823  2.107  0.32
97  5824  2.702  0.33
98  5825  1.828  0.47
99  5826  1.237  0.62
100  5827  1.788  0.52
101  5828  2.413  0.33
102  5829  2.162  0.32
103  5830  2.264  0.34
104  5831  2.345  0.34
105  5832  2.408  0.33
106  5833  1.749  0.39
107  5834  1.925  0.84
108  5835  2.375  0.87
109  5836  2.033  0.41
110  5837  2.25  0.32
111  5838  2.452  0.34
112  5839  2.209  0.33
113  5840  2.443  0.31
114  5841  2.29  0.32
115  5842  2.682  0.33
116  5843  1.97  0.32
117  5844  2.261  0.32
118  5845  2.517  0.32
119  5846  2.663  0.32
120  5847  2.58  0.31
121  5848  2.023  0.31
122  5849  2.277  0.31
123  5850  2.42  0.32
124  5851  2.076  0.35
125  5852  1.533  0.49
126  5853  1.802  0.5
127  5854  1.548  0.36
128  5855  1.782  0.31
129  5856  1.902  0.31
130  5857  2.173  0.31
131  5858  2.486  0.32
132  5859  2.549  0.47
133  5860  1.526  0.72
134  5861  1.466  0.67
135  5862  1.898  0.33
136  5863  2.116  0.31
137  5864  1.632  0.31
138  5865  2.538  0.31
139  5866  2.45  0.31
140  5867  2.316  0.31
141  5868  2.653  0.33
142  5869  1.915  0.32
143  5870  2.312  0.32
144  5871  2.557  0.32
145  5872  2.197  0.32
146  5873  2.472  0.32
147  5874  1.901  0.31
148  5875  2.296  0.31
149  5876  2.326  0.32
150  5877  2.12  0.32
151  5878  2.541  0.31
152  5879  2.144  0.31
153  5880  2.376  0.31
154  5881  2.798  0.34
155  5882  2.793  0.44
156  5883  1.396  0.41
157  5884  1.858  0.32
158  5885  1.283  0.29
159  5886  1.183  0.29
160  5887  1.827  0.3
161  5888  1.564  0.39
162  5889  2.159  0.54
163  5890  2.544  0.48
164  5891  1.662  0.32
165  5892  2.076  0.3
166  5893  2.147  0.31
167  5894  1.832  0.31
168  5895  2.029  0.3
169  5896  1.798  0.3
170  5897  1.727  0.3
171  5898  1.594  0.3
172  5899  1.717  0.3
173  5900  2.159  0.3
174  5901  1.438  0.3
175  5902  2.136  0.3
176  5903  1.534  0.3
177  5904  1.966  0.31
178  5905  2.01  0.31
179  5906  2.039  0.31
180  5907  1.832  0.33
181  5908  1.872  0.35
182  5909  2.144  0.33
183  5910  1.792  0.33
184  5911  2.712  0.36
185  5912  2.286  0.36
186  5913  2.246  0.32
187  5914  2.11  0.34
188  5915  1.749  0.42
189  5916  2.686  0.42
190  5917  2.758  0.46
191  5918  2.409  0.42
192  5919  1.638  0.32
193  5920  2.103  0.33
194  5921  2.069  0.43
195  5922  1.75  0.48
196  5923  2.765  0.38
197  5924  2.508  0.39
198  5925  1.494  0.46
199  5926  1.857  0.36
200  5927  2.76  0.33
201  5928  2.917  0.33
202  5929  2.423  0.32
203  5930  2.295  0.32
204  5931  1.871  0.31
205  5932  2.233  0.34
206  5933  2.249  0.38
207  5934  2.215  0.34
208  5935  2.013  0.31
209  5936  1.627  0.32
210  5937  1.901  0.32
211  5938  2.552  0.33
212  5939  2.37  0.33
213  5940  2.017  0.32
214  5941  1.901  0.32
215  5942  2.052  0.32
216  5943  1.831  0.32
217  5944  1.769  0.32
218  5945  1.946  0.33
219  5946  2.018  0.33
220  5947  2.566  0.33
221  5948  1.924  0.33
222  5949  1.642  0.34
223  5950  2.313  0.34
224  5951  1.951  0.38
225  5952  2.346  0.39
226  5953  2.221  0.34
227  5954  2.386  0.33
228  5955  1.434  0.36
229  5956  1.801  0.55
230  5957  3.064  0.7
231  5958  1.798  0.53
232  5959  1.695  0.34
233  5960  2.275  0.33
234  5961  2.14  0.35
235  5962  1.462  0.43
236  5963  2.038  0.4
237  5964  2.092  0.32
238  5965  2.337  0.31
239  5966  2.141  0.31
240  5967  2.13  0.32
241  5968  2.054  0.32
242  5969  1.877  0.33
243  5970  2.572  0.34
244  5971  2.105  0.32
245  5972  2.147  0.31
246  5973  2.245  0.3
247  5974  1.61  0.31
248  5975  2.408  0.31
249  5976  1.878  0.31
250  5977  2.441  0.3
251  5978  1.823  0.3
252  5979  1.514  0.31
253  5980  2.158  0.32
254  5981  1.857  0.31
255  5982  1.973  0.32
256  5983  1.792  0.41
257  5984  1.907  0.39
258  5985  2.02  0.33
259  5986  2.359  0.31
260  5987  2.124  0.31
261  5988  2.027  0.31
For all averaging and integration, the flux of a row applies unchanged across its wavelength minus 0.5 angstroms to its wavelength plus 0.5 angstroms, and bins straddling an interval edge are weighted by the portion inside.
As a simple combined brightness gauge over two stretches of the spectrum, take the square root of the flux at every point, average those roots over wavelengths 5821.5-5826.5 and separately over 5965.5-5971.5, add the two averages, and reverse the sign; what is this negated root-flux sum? -2.874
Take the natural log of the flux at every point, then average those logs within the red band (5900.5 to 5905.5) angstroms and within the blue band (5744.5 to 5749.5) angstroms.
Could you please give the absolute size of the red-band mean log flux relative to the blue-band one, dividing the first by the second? 0.71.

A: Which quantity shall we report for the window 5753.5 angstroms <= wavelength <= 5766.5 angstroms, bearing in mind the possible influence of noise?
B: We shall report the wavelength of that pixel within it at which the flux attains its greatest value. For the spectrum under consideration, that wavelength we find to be 5756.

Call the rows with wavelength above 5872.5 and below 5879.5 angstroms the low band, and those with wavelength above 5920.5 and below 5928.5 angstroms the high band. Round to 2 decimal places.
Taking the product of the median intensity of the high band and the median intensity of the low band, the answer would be 5.25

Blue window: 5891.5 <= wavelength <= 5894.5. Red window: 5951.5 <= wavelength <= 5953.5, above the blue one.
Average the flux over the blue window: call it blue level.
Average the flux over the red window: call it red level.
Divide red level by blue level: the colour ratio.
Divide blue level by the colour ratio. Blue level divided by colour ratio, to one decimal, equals 1.8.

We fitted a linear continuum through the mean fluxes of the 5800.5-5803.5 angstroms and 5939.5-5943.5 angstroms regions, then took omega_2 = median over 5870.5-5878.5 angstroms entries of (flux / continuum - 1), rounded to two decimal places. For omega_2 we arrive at 0.12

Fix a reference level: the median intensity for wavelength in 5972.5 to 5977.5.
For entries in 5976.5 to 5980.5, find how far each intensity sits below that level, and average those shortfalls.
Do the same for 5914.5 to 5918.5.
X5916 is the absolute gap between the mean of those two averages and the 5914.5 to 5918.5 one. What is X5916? 0.21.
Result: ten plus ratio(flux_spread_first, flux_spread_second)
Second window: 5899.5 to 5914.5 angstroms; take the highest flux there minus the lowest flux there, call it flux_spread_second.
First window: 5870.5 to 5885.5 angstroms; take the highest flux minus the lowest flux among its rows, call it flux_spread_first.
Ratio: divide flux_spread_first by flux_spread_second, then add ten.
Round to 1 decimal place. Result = 11.2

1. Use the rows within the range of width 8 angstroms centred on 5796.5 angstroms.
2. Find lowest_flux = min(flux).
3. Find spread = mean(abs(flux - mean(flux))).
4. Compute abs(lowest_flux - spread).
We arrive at 1.33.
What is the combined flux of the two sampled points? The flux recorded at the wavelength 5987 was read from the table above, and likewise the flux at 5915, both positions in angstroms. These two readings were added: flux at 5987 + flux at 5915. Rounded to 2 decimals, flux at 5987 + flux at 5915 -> 3.87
